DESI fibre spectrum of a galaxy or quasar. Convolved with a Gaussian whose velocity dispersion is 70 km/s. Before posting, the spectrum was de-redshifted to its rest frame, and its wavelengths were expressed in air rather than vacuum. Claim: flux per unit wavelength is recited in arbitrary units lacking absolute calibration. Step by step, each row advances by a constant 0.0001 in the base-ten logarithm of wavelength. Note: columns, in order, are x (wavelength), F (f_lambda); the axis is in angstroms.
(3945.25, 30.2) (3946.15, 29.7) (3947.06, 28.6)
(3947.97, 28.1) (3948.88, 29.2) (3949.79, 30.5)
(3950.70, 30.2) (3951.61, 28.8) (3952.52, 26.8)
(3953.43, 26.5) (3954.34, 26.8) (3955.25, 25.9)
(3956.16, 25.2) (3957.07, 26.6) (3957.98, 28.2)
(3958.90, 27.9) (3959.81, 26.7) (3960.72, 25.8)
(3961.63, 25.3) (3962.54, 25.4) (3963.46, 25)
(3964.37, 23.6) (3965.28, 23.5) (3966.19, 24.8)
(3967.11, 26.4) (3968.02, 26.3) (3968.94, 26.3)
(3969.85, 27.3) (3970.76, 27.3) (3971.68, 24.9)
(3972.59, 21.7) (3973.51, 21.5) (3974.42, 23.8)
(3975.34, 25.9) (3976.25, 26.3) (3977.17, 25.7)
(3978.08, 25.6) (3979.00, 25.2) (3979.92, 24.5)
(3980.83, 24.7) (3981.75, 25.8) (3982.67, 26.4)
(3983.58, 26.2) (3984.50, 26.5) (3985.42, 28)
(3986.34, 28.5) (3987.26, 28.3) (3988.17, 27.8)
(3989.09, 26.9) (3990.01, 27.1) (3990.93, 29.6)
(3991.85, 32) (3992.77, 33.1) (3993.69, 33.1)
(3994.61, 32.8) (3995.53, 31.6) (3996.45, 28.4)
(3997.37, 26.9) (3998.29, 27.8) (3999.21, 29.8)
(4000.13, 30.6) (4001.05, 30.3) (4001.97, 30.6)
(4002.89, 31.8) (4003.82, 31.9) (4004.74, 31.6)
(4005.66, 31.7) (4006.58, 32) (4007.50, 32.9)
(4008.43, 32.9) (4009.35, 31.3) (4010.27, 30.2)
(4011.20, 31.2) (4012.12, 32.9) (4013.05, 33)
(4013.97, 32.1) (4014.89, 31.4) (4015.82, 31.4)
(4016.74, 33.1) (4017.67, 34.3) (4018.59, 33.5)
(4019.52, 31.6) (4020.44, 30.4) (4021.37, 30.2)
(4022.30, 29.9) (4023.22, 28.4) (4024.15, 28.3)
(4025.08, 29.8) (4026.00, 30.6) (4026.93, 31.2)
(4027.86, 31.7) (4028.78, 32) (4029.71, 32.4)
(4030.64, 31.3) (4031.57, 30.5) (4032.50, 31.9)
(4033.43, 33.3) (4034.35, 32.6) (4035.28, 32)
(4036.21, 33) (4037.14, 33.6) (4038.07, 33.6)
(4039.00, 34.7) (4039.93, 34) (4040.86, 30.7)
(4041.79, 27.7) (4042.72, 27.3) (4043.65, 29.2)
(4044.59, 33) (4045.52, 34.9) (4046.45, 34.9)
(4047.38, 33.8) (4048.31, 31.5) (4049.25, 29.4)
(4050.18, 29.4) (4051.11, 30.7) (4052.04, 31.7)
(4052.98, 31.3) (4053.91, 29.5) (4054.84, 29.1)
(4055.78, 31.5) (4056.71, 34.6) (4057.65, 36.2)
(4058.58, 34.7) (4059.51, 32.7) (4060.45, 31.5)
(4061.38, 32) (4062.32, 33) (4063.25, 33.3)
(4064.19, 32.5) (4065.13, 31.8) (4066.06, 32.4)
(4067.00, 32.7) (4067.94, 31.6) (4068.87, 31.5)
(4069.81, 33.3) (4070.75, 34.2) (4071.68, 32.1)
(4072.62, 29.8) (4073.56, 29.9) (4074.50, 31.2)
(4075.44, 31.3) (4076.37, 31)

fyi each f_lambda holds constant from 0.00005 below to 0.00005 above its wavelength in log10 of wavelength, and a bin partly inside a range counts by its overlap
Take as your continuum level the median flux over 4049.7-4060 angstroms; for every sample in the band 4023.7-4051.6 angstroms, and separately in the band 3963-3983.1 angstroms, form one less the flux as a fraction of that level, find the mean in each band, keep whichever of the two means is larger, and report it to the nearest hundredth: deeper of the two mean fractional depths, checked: 0.20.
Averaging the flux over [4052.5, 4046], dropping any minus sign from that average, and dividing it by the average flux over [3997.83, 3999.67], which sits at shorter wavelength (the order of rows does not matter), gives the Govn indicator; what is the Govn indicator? 1.10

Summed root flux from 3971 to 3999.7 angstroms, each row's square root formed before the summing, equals 162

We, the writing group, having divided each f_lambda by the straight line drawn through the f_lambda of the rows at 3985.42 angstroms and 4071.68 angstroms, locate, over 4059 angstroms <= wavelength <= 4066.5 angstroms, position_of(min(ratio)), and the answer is 4060.45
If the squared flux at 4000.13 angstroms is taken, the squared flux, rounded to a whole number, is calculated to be 936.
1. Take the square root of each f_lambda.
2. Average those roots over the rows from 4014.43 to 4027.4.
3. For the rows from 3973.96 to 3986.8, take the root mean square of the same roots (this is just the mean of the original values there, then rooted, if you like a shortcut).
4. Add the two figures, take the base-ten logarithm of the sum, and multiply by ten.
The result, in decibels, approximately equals 10.3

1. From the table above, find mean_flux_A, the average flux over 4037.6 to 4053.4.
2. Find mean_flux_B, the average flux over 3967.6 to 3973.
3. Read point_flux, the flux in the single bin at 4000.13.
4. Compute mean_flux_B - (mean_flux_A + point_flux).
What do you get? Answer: -37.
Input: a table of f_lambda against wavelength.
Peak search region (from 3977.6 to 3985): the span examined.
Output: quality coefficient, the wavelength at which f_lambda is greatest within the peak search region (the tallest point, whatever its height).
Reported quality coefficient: 3984.50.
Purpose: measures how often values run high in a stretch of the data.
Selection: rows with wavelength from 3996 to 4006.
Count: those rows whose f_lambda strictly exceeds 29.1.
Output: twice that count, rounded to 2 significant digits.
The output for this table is 16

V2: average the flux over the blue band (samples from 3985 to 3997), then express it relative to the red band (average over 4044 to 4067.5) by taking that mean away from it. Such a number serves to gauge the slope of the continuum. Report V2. -2.5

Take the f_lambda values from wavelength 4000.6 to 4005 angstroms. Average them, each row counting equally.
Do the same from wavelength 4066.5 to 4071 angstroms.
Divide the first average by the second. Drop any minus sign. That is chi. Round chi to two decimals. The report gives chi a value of 0.96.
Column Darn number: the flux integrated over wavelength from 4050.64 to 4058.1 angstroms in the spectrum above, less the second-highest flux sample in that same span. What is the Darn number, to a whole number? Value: 203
